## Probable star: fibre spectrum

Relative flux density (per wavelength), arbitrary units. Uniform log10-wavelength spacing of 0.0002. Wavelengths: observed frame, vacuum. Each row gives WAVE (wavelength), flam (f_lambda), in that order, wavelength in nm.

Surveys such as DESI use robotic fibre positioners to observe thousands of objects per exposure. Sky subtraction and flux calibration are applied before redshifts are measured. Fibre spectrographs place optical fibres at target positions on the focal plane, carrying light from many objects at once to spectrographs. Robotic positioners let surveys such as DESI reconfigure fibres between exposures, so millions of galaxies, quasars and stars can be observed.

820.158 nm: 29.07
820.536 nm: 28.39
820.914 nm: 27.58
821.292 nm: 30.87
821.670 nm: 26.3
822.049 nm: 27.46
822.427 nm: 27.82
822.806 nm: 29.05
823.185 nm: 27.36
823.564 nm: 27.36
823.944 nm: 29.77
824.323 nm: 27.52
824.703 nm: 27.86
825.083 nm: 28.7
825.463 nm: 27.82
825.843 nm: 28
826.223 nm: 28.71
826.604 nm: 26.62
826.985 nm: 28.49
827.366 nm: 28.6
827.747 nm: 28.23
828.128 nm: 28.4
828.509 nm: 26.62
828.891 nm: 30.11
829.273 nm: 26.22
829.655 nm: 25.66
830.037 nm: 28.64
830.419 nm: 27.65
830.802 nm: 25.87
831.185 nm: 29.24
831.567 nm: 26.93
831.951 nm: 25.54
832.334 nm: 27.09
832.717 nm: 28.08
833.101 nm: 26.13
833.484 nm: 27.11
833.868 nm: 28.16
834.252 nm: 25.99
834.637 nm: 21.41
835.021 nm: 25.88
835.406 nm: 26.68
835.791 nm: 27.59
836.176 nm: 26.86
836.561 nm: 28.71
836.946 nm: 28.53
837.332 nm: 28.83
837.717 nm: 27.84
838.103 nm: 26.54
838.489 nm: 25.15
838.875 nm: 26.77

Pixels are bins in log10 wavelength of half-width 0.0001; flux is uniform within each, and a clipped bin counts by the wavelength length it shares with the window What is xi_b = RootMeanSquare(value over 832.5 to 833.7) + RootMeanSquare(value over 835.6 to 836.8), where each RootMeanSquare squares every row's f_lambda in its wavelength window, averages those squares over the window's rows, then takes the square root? 54.8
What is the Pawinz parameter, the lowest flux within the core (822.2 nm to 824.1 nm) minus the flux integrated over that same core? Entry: -26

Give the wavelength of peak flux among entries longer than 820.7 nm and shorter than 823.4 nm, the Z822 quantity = 821.292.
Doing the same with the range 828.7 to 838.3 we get 828.891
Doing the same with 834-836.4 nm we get 835.791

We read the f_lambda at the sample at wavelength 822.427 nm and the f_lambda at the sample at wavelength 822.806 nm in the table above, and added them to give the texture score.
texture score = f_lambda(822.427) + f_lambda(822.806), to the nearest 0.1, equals 56.9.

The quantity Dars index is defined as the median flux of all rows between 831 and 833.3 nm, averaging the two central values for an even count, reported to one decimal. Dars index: 27.0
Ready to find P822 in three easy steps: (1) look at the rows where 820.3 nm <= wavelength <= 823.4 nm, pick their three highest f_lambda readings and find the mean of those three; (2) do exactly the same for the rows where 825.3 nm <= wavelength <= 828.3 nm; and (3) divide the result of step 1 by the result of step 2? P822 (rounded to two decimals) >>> 1.03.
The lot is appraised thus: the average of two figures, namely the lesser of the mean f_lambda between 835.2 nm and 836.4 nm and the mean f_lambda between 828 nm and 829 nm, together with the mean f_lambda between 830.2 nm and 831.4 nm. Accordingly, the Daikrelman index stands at 27.3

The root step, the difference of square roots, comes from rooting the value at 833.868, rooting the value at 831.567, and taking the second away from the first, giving 0.12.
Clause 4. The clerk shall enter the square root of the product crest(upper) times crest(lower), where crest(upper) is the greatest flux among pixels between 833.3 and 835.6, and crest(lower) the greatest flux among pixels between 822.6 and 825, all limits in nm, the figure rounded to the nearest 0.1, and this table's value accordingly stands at 29.0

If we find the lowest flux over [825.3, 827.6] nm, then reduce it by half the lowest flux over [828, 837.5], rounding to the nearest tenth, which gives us 15.9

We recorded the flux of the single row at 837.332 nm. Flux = 28.83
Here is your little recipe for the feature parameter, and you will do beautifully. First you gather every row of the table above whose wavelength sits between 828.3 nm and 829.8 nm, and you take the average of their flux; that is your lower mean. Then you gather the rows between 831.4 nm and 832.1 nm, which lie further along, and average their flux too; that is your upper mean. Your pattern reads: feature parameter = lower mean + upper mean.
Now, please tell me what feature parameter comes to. 53.4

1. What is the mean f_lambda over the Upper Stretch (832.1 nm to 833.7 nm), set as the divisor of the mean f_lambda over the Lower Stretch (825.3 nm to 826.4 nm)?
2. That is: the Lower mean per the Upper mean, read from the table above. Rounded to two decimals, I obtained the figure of 1.04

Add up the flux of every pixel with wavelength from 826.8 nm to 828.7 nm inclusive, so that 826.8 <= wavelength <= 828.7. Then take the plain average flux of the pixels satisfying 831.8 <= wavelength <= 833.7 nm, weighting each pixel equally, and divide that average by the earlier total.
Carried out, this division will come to 0.191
